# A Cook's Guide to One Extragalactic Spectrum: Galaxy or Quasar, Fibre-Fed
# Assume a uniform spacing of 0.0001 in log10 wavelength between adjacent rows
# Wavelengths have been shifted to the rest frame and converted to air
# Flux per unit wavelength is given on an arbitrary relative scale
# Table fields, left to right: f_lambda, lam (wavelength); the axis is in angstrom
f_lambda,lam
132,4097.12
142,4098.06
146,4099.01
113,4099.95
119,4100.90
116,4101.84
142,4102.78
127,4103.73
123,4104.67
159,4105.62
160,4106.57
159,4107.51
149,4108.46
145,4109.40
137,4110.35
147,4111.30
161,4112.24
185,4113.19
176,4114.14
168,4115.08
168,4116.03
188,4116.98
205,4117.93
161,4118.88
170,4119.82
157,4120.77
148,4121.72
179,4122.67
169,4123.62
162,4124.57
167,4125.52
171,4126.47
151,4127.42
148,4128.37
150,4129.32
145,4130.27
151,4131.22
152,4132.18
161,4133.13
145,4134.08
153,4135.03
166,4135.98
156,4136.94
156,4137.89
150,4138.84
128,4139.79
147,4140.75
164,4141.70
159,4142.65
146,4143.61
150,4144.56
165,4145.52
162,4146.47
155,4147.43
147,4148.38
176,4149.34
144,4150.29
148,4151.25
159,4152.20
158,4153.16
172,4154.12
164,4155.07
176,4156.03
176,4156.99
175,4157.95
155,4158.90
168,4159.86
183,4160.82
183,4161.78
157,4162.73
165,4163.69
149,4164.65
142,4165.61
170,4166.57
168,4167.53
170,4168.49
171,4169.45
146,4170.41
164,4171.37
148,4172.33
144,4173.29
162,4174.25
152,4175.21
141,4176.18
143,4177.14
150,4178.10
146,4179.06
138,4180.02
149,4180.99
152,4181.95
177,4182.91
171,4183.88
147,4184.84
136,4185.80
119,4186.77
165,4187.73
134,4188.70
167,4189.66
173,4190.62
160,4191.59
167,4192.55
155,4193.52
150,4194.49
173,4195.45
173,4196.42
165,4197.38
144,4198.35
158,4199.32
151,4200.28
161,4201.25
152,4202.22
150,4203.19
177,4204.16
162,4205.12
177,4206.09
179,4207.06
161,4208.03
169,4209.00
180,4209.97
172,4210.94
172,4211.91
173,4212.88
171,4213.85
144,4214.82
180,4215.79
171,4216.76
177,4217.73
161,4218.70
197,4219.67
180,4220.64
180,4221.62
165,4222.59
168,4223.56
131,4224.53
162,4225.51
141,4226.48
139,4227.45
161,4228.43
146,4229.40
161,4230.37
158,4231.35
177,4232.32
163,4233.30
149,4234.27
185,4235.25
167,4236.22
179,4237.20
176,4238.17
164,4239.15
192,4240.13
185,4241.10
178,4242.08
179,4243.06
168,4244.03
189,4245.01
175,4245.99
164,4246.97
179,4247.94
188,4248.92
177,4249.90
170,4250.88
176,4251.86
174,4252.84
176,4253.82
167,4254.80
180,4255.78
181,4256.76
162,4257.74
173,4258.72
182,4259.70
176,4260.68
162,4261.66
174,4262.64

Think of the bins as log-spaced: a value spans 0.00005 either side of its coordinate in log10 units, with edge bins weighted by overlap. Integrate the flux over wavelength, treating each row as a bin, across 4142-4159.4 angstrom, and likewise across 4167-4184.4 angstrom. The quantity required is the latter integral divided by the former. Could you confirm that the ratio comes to 0.97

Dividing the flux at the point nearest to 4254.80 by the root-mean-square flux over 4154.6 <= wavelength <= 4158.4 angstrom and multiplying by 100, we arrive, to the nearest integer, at 97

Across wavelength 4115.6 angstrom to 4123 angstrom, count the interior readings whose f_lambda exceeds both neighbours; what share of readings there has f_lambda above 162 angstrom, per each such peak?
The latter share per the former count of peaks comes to 0.3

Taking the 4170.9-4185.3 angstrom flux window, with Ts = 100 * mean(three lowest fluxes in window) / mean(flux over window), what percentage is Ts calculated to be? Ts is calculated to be 92.4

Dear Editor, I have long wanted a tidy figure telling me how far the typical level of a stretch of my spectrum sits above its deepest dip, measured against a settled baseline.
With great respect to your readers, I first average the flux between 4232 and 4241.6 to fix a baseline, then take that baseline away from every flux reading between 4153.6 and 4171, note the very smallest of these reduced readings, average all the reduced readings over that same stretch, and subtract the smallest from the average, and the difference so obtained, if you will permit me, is 24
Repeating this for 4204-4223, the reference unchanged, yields 28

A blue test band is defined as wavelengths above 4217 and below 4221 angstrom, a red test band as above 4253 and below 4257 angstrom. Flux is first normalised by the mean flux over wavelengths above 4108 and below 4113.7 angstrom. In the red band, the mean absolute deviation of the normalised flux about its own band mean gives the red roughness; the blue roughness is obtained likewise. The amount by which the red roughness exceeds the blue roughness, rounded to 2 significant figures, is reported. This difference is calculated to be -0.034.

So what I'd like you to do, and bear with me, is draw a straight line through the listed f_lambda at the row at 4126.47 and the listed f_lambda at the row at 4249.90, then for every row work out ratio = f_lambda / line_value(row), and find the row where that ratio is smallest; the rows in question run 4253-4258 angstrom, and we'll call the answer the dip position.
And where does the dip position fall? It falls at 4257.74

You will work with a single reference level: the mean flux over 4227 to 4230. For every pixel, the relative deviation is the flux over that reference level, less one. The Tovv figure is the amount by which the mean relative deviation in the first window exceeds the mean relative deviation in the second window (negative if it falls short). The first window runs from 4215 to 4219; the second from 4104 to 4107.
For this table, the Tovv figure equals 0.17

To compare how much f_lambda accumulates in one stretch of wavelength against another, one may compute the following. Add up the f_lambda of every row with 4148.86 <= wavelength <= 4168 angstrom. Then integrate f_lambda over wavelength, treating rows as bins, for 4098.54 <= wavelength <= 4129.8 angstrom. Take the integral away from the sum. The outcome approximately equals -1569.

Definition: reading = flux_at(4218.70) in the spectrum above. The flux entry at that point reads 161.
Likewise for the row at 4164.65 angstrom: 149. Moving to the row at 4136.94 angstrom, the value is 156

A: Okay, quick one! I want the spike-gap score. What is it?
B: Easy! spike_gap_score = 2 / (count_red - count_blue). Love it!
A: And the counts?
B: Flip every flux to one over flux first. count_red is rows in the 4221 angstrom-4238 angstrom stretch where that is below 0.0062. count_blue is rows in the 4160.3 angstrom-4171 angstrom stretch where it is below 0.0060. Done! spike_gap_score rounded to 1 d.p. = 0.7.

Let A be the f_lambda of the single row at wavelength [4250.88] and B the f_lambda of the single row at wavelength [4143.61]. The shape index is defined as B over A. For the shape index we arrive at 0.86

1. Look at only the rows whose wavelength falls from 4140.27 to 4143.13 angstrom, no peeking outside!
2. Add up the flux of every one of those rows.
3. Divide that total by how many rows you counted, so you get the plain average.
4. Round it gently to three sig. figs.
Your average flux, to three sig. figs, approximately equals 157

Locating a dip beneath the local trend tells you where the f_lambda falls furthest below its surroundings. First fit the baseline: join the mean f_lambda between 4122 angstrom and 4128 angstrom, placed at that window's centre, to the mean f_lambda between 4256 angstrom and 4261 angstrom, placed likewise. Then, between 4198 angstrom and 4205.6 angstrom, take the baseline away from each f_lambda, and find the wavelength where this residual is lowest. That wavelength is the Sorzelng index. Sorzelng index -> 4198.35 angstrom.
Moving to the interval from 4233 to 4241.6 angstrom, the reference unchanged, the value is 4234.27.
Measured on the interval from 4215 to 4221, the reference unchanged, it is 4218.70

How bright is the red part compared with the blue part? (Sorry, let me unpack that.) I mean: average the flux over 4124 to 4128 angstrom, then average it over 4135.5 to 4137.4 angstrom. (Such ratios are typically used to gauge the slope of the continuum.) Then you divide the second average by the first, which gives 0.99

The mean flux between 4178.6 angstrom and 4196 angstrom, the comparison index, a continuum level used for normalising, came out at 154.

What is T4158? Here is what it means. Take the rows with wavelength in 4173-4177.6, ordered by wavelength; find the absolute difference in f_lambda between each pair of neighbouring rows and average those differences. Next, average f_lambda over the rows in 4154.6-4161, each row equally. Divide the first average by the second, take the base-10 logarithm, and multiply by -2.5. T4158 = 3.1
